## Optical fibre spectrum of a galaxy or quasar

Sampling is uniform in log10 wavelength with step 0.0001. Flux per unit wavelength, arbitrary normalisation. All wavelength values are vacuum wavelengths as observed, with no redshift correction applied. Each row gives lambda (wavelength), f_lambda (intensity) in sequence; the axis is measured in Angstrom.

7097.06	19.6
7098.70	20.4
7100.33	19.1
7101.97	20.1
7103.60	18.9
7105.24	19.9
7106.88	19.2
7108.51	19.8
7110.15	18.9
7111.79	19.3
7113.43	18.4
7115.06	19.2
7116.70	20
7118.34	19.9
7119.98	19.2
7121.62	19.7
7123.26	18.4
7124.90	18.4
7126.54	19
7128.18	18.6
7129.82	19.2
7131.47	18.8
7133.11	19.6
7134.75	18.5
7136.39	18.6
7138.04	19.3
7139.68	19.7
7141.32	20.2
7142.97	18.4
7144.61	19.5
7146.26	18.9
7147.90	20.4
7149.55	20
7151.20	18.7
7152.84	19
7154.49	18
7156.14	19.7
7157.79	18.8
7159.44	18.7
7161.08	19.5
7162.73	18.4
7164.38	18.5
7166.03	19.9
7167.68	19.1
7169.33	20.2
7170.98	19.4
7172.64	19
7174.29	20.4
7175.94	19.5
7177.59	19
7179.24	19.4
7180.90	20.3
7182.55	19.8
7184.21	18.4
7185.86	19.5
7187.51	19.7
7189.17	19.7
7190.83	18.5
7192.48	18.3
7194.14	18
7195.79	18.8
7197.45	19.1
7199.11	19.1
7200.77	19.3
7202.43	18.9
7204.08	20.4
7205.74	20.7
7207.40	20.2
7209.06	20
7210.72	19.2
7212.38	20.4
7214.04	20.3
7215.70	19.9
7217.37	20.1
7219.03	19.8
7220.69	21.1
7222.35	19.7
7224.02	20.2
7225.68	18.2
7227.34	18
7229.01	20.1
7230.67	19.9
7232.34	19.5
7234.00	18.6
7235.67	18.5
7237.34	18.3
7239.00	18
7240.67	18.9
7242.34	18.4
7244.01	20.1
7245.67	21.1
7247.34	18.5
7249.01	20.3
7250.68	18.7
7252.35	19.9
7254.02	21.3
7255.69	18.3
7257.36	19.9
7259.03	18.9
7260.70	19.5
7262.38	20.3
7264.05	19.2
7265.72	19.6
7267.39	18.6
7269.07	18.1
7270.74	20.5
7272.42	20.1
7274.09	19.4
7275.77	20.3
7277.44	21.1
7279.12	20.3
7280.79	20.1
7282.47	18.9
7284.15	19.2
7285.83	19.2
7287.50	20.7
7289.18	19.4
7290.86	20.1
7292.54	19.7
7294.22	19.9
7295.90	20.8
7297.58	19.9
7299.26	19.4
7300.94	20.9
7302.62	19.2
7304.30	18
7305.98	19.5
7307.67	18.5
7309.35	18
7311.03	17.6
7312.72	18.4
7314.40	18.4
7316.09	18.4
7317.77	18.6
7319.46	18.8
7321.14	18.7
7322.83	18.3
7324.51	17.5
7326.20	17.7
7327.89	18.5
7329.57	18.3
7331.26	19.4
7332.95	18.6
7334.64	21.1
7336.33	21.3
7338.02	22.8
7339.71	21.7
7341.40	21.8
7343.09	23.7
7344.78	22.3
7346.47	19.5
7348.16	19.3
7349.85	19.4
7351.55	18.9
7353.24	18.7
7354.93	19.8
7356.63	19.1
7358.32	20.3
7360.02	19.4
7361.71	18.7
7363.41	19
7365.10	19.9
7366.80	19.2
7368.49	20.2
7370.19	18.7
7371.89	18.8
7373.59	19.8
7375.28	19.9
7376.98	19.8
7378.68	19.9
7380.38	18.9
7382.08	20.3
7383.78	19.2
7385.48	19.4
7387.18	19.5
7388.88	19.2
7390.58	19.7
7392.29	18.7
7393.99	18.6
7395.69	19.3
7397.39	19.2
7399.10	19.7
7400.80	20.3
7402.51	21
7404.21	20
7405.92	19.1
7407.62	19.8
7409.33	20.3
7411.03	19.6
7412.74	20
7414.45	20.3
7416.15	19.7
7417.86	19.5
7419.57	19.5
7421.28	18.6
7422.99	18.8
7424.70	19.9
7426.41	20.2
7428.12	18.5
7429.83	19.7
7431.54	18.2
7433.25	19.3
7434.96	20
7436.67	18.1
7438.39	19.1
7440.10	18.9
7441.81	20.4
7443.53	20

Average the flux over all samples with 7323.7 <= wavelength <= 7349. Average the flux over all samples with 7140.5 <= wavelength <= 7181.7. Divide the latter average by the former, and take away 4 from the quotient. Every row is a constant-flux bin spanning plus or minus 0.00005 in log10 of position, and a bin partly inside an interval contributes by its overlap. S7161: -3.05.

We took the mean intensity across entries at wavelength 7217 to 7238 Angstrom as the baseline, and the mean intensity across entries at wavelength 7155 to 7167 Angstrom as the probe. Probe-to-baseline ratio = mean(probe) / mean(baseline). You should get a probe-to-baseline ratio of 0.98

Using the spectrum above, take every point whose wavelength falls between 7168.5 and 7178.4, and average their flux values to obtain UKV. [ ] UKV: 19.6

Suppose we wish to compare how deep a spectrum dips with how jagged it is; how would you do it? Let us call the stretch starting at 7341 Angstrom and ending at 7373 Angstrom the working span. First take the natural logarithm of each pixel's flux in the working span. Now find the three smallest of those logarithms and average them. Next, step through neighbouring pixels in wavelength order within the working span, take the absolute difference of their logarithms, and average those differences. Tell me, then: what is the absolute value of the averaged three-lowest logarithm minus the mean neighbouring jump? 2.88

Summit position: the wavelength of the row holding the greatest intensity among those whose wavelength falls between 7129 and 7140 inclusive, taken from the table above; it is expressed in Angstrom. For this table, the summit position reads 7139.68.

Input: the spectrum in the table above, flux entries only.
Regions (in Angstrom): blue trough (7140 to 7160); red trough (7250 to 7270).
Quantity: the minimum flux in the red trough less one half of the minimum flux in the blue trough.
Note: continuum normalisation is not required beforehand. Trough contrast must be 9.1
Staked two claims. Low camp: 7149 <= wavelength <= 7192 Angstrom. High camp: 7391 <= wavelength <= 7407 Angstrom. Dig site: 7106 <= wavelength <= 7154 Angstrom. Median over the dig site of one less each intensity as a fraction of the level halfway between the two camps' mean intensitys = 0.011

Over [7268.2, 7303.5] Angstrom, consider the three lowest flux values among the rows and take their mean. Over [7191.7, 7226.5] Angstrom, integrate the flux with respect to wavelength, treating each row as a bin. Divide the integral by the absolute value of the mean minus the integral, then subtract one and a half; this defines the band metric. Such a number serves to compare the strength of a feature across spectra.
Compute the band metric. -0.472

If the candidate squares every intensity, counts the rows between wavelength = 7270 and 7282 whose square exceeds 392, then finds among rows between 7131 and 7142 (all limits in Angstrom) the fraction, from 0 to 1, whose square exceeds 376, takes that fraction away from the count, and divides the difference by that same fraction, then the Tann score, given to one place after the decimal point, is 13.0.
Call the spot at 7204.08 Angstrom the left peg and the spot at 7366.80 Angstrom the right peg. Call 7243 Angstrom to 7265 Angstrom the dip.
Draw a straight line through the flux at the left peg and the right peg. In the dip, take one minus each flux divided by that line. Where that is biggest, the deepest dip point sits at 7255.69 Angstrom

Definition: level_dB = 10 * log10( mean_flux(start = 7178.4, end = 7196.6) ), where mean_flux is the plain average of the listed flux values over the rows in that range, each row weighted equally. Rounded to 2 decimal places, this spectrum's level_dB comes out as 12.82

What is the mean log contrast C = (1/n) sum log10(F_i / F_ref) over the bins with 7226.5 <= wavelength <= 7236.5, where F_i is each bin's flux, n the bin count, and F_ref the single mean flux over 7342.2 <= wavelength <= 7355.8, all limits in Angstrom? -0.025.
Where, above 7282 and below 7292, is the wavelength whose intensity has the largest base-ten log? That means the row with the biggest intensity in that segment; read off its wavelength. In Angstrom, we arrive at 7287.50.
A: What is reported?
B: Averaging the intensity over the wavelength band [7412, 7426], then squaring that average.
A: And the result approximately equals 382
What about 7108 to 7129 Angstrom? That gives 366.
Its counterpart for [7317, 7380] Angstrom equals 386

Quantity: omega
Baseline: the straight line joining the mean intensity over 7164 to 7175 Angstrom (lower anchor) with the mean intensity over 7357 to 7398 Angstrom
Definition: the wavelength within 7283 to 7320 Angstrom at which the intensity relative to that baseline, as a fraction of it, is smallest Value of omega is 7311.03 Angstrom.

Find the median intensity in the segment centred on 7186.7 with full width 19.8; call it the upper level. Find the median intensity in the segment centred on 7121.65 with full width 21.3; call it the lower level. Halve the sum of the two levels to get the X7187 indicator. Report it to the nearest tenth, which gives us 19.2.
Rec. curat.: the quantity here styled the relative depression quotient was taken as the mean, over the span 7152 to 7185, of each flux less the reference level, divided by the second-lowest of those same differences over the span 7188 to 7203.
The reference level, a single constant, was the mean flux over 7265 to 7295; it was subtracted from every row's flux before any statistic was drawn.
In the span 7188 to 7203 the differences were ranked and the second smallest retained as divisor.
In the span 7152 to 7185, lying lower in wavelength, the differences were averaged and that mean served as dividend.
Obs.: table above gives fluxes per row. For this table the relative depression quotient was 0.3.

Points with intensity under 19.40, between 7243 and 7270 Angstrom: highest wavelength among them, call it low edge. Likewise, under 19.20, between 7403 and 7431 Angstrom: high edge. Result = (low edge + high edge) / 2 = 7348.6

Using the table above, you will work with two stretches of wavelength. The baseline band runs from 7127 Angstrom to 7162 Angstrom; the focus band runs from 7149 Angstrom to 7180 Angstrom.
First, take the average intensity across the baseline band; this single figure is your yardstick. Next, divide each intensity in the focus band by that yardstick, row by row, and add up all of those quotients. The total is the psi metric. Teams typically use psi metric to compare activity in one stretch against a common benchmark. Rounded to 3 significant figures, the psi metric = 19.1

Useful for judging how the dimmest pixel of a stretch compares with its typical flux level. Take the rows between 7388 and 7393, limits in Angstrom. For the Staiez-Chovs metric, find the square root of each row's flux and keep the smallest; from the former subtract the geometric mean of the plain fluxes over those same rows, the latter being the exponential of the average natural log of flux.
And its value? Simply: -14.9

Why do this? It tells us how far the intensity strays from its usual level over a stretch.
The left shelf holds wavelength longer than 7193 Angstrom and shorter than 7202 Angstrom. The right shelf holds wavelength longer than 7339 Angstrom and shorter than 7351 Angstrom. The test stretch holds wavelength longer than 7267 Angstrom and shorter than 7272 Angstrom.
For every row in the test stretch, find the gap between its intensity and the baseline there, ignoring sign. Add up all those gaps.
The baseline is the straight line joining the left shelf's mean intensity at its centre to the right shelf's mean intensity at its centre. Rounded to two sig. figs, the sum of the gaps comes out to 3.7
